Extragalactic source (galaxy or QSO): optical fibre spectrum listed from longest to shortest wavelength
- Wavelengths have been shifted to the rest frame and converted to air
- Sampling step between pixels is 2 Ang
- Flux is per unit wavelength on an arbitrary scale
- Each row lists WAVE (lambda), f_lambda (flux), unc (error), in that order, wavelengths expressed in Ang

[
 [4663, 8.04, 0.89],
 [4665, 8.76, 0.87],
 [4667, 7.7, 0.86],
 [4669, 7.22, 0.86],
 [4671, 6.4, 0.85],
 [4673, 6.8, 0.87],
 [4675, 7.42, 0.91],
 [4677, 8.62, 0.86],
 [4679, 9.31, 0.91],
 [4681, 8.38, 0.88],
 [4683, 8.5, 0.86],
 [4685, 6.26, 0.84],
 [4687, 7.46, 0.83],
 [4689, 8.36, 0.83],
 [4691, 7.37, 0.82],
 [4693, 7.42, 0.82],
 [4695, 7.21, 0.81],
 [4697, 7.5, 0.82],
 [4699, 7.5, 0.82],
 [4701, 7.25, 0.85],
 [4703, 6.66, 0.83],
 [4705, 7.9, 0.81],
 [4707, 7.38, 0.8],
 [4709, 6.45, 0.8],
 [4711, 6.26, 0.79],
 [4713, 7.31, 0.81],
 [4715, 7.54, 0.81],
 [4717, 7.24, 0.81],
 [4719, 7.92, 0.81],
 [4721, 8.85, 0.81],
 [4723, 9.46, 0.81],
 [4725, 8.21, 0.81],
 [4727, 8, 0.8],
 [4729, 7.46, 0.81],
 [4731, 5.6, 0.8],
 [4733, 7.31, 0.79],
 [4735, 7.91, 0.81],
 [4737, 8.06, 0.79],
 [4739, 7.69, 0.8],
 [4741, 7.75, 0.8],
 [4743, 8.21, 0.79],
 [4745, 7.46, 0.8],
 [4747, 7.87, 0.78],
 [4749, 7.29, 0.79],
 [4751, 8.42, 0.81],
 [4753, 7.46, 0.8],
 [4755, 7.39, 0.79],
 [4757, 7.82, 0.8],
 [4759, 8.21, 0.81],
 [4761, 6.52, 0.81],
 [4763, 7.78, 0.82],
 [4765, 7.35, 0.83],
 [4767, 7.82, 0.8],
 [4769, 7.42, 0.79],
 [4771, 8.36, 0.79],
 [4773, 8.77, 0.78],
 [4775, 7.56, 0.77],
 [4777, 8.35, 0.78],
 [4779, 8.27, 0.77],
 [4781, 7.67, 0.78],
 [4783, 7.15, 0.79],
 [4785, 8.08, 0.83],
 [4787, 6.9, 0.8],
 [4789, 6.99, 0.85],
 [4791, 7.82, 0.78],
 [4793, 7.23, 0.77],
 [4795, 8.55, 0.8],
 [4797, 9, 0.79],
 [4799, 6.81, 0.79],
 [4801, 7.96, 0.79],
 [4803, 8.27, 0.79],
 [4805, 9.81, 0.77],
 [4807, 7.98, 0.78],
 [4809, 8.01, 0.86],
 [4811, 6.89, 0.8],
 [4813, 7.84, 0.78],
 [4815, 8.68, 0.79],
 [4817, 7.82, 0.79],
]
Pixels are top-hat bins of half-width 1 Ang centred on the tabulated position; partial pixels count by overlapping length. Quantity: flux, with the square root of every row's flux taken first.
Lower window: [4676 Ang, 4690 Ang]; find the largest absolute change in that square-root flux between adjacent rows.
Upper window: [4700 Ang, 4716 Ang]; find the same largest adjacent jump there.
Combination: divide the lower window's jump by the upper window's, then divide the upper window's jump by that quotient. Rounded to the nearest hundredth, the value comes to 0.13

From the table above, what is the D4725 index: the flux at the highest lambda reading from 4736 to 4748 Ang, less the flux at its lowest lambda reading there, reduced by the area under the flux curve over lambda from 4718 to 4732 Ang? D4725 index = -111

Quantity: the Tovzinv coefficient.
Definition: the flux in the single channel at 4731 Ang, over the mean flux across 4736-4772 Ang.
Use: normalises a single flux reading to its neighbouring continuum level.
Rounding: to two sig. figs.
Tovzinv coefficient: 0.73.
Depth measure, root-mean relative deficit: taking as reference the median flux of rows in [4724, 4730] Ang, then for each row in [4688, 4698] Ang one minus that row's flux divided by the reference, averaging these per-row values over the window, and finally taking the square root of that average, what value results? 0.23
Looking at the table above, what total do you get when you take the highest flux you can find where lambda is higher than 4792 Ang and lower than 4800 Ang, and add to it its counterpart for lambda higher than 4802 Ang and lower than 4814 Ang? 18.8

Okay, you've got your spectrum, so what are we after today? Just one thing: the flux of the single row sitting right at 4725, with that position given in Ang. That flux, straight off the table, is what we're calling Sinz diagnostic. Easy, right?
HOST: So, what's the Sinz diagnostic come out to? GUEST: 8.21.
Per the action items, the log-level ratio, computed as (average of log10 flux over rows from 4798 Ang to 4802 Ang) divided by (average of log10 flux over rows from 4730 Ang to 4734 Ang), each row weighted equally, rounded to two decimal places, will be 1.08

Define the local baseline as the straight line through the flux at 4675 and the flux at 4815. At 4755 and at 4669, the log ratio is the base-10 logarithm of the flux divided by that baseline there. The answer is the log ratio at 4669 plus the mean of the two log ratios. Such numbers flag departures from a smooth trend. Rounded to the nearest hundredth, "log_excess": -0.03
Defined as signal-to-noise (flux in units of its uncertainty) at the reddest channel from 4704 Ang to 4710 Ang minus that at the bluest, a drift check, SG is -1.7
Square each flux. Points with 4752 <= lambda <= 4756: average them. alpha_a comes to 55.1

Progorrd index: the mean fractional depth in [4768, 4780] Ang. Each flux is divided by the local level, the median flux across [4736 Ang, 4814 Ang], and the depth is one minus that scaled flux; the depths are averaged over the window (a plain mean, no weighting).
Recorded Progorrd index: -0.04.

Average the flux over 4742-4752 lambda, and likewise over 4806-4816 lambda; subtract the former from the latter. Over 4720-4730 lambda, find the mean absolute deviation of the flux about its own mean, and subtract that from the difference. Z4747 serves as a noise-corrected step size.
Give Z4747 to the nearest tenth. -0.6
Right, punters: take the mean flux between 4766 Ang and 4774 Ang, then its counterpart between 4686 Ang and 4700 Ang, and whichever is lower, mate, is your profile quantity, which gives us 7.5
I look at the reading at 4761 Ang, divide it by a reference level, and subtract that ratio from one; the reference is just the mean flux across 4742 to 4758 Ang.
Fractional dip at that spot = 0.16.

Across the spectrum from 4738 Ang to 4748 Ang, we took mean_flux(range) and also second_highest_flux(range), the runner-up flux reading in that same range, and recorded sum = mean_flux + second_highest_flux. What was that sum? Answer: 15.7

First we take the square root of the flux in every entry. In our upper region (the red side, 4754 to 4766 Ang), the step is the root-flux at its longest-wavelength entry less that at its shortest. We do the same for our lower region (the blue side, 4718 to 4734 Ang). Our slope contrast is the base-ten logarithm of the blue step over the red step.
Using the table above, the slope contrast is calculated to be 1.2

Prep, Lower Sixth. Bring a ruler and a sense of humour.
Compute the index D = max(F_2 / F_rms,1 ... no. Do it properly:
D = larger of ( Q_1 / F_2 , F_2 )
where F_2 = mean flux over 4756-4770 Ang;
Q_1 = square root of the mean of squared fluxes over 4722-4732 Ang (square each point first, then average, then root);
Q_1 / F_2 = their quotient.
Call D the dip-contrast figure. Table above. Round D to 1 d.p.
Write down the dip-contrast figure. 7.6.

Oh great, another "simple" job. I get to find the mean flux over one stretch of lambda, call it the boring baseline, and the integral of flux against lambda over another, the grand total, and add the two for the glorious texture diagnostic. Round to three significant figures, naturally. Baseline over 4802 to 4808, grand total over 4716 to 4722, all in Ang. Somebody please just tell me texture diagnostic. 56.7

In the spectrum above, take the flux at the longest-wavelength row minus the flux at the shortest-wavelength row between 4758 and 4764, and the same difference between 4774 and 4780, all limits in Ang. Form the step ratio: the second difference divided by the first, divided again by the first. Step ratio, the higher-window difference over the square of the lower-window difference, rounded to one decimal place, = 3.8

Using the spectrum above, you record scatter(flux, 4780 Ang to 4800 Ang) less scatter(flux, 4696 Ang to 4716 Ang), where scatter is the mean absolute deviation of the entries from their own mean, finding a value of 0.17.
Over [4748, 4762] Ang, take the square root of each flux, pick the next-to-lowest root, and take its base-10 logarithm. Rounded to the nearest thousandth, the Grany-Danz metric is 0.431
